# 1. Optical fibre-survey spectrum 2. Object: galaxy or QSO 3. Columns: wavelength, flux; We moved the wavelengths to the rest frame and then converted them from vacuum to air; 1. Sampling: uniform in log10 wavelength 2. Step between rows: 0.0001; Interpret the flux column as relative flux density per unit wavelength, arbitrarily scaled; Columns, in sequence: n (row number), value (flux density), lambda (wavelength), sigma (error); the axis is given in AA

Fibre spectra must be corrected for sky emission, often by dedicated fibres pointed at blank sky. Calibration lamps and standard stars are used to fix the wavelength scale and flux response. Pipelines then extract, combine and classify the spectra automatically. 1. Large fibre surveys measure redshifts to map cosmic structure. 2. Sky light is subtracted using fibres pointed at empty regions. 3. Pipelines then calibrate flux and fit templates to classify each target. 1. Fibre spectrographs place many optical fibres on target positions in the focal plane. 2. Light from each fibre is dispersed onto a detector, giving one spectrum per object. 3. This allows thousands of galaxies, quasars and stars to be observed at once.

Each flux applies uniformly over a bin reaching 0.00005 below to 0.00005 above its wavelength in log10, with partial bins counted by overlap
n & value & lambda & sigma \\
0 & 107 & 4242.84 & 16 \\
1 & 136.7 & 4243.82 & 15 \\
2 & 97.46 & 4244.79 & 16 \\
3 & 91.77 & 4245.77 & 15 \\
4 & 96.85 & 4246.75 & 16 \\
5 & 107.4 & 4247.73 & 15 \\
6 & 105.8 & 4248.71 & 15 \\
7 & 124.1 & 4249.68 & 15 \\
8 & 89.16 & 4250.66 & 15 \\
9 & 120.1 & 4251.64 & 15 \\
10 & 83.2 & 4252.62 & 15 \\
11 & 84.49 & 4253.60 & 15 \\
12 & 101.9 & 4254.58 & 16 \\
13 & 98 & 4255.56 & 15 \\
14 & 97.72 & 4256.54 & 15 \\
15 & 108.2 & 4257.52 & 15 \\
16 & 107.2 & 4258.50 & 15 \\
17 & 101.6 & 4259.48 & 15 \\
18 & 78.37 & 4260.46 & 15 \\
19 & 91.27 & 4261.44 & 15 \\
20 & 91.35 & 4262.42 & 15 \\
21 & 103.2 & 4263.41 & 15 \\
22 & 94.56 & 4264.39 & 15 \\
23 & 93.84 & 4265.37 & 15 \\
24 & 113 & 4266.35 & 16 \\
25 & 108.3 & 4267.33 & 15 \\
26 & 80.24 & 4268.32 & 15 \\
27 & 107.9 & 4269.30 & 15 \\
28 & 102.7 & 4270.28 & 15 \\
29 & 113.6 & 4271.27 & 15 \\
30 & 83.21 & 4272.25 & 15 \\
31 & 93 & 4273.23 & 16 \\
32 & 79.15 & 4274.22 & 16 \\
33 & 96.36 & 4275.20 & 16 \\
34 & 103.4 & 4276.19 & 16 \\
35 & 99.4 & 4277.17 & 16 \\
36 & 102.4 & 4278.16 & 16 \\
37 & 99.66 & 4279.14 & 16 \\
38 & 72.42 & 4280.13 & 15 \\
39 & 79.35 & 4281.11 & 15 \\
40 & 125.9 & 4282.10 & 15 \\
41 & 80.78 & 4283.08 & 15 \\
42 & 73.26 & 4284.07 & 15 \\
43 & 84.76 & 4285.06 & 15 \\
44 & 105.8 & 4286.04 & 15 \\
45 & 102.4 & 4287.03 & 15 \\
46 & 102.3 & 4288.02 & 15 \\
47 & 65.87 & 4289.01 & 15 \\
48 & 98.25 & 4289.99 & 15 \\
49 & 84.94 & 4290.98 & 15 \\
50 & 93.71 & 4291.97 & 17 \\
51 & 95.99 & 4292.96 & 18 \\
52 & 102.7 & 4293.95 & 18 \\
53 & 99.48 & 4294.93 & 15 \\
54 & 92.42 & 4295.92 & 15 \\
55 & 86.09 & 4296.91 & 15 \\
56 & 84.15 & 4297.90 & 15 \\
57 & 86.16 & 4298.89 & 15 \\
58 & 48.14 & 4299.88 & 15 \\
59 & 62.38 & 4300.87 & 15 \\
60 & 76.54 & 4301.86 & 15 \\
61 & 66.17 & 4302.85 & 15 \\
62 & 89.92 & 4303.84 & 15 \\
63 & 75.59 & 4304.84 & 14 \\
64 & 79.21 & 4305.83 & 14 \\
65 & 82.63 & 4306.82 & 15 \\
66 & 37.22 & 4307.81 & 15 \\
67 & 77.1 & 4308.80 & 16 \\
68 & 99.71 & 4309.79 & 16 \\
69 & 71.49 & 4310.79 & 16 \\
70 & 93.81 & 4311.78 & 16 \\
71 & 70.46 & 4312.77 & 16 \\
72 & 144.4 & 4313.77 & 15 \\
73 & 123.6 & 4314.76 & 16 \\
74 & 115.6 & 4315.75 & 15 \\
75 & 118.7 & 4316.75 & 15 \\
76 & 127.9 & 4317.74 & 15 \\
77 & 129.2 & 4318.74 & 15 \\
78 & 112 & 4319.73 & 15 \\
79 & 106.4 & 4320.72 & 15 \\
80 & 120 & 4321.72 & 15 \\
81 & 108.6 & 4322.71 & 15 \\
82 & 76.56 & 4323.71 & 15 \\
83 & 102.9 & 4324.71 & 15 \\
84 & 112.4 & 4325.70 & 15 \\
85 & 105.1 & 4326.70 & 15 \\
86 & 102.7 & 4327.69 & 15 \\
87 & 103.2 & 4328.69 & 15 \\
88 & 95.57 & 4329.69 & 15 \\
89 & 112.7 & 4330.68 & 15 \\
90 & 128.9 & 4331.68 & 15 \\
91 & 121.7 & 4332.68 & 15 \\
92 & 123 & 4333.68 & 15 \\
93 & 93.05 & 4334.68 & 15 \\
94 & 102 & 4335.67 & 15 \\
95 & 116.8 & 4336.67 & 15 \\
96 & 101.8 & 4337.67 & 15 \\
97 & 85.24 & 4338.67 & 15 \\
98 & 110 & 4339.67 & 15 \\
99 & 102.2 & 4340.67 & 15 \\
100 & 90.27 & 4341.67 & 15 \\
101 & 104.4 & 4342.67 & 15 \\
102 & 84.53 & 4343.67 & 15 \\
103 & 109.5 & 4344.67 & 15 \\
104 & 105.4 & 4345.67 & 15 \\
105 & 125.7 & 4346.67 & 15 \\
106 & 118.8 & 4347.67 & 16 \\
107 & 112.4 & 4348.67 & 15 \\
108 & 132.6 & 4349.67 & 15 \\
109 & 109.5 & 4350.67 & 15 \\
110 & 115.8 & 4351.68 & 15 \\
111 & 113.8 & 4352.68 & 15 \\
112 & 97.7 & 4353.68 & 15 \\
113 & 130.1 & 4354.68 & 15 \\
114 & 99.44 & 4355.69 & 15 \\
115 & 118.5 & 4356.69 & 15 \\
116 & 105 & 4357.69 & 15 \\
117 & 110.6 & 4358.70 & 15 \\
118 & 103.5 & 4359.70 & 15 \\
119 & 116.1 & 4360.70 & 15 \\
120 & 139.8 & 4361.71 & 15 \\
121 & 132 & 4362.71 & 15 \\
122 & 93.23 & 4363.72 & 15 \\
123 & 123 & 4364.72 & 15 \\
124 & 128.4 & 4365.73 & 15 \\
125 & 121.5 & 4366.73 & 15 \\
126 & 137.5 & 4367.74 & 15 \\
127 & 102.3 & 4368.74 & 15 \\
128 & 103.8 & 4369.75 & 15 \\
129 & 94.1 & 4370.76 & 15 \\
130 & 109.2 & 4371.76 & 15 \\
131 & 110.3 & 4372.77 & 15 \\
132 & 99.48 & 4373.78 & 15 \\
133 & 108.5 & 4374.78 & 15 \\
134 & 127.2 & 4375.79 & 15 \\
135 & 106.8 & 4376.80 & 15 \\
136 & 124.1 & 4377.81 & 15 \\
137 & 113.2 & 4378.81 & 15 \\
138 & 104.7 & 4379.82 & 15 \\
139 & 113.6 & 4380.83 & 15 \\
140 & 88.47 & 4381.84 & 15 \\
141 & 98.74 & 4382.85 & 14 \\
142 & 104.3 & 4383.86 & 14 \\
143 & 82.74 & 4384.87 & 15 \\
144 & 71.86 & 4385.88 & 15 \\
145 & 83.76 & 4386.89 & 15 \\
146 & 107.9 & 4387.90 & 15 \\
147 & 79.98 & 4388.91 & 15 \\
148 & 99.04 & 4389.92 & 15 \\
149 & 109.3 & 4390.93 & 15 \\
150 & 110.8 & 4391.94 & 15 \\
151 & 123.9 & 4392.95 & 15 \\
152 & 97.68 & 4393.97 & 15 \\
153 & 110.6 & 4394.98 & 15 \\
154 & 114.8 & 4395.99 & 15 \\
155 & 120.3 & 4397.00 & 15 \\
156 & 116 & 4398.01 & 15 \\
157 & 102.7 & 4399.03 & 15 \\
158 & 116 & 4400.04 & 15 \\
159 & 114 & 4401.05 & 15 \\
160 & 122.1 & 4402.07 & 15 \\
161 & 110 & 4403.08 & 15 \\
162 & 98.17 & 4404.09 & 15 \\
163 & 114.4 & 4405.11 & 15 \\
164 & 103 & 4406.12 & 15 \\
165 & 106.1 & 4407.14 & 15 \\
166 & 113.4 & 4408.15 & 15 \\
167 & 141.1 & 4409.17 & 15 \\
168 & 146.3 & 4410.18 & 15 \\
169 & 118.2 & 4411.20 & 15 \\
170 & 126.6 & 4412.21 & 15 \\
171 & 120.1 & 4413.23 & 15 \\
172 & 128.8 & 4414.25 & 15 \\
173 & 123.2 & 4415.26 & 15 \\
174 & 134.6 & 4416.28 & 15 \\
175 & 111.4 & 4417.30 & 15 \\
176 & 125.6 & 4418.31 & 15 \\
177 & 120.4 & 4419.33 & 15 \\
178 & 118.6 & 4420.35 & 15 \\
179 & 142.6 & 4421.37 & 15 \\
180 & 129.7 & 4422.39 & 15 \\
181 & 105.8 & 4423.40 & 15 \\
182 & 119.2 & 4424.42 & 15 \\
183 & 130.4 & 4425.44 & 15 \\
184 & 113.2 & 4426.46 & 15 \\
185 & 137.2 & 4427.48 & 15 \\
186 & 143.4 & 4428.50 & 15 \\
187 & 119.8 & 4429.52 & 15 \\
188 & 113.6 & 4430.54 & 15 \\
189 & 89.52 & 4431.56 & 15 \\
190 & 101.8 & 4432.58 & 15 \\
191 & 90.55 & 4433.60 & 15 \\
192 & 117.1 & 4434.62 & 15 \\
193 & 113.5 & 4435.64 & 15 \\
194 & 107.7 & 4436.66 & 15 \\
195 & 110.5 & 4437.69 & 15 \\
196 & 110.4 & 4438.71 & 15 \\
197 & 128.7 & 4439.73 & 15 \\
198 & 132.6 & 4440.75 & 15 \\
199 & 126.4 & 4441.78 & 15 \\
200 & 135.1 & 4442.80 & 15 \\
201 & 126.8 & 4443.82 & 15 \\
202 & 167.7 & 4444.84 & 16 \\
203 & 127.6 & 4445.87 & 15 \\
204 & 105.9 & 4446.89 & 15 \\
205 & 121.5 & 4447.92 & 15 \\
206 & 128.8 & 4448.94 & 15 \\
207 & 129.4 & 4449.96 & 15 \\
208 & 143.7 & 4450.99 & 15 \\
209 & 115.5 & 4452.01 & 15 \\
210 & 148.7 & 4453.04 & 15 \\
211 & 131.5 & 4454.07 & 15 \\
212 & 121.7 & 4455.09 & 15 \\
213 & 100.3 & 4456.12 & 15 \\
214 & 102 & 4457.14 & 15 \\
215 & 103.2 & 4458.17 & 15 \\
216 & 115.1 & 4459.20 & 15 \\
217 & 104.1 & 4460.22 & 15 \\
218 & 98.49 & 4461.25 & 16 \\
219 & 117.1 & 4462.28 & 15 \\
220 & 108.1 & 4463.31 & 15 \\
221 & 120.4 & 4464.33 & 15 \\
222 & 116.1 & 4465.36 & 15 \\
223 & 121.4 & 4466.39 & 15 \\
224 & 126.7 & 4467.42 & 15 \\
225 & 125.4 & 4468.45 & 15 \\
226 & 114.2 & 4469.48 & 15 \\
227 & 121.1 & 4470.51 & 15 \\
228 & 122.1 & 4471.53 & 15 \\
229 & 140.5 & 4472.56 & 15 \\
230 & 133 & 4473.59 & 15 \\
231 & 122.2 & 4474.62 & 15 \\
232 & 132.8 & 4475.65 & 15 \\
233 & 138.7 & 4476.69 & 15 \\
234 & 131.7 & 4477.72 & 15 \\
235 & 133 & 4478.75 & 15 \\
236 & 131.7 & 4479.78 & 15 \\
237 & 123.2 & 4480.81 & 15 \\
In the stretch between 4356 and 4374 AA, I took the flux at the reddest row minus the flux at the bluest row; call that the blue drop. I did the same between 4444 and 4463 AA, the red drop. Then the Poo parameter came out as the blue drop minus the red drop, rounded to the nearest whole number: 32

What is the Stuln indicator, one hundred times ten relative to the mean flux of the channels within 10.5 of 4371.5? 8.8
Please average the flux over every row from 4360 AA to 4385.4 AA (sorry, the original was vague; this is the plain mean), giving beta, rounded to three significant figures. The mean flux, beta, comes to 111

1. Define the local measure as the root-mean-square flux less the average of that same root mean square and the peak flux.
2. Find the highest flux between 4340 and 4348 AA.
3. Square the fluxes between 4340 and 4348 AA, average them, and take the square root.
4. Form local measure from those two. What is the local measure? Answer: -10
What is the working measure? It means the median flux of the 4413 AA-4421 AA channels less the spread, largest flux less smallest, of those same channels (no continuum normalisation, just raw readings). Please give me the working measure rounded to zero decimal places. 99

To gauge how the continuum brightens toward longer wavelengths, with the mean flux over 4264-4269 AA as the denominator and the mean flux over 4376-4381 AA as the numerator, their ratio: 1.15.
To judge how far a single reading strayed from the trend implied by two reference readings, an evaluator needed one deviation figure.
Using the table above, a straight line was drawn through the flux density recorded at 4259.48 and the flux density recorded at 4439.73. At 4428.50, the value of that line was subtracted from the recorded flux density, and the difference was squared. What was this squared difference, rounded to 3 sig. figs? 269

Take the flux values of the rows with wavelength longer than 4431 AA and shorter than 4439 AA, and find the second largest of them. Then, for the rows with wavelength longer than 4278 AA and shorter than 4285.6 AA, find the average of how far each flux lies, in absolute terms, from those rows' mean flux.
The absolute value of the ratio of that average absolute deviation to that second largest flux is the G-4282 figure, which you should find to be 0.129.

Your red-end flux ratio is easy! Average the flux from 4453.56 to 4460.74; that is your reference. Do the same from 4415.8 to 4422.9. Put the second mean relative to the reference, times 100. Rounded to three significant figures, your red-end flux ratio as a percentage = 113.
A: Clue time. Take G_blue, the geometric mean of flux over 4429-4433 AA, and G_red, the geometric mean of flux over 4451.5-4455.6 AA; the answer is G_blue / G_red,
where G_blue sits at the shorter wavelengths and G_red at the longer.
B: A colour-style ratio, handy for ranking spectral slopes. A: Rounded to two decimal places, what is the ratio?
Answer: 0.82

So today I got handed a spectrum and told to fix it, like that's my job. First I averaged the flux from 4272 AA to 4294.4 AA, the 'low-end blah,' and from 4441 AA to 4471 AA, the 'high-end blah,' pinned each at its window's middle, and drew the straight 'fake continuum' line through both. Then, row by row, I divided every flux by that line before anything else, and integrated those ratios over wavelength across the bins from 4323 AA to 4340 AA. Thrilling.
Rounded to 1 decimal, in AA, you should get 17.8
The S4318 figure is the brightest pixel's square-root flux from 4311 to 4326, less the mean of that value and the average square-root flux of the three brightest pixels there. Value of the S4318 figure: 0.23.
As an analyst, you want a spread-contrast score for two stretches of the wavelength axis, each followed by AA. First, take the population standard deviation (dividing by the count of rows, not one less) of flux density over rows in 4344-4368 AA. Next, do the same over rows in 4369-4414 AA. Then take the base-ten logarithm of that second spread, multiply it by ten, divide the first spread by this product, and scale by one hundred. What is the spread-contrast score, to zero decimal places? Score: 108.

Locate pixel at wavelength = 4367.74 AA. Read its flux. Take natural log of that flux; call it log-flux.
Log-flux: 4.9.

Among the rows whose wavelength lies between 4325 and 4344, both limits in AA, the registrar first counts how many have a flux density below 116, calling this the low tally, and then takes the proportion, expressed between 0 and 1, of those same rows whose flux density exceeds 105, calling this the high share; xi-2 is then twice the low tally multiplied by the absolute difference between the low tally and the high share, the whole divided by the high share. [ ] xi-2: 1039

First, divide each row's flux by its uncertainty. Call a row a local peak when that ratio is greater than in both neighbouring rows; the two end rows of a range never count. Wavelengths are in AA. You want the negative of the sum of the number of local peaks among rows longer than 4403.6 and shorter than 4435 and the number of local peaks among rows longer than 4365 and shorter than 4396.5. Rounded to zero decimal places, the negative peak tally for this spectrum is -19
